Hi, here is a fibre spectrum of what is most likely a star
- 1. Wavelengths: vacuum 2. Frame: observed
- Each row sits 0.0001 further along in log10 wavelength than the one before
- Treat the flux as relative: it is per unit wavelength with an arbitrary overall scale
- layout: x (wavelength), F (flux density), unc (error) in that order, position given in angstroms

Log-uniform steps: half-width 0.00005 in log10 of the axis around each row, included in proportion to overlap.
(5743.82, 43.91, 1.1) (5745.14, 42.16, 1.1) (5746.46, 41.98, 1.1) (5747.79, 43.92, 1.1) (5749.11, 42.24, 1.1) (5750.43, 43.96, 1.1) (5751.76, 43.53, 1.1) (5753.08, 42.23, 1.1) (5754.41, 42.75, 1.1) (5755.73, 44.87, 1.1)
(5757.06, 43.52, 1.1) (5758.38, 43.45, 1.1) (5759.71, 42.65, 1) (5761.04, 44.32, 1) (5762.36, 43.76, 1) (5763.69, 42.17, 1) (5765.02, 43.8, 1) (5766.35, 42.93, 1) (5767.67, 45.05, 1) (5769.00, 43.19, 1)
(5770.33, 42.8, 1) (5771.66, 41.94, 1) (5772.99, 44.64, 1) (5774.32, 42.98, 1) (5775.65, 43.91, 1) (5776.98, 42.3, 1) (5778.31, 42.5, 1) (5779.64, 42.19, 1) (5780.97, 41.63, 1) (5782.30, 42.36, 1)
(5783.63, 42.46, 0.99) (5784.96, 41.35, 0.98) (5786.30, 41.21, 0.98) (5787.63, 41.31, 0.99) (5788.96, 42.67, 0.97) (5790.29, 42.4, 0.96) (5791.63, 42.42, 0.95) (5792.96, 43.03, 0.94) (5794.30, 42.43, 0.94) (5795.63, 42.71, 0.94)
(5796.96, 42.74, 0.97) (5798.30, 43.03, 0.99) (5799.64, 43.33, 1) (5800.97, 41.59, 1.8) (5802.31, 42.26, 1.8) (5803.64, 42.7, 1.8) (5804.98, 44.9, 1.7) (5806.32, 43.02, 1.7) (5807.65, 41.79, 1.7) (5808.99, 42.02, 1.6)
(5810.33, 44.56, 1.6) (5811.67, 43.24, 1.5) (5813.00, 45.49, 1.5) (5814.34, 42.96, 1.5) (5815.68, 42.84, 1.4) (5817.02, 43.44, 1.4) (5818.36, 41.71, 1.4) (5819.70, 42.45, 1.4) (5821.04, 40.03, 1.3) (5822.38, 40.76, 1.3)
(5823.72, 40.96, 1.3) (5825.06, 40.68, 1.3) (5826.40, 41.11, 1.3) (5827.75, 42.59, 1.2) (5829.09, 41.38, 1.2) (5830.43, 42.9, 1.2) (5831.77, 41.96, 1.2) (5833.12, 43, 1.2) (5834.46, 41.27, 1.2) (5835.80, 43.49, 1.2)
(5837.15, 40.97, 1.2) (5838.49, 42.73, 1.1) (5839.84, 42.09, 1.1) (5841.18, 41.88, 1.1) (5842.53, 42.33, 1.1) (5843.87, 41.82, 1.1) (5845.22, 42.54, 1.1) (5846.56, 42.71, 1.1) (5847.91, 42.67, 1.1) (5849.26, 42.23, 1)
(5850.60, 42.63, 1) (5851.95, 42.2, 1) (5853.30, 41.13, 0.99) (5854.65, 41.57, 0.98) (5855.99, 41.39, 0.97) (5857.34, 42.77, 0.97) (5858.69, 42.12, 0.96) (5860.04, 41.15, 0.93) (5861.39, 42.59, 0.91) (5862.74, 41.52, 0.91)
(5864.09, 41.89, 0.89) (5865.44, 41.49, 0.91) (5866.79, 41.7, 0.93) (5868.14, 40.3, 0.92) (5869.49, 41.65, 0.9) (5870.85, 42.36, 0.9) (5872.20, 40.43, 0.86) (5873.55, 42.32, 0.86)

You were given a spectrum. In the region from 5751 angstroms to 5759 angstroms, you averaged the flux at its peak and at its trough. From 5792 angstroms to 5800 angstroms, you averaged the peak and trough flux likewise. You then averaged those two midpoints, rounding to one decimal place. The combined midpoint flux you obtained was 43.2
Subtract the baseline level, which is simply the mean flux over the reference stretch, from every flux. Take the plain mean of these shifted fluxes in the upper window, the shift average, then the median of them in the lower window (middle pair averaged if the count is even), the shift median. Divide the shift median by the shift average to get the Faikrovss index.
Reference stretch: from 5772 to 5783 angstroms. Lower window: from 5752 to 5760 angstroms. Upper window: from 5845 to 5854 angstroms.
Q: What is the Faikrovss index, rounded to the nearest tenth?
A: -0.6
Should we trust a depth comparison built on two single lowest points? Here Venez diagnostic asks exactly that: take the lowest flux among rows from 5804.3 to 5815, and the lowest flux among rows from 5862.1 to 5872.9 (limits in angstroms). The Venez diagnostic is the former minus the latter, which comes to 1.5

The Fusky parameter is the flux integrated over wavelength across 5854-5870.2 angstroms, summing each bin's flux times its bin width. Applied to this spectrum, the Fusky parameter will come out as 675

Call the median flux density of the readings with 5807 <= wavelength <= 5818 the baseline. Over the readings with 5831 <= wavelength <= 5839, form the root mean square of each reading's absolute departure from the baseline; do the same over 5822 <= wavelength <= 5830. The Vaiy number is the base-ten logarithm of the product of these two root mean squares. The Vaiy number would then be 0.39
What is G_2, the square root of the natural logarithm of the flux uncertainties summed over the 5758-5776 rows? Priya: 1.6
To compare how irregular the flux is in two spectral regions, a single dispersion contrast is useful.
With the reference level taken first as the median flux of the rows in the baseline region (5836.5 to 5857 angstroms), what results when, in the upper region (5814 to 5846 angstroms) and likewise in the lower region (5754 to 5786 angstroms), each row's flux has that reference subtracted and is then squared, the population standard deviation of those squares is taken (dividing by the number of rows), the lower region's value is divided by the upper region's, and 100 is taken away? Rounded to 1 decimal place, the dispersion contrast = -97.8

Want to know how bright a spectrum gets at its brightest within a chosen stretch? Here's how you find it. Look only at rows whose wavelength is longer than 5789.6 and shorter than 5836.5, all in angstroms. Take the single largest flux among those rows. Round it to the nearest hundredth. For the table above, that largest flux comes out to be 45.49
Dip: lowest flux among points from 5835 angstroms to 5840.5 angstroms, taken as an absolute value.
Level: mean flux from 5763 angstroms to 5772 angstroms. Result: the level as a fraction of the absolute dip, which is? 1.053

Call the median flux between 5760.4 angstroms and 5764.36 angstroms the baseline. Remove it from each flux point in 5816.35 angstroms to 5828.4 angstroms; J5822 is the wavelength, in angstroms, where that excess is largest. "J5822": 5817.02 angstroms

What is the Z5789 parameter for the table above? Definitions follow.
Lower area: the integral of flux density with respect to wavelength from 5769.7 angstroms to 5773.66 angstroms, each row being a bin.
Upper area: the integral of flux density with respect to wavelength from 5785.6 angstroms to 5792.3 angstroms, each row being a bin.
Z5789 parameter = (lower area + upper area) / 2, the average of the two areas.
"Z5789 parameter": 226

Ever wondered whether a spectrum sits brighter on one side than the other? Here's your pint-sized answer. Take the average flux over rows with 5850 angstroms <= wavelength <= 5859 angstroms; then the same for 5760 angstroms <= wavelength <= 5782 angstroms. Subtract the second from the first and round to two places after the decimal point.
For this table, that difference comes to -1.16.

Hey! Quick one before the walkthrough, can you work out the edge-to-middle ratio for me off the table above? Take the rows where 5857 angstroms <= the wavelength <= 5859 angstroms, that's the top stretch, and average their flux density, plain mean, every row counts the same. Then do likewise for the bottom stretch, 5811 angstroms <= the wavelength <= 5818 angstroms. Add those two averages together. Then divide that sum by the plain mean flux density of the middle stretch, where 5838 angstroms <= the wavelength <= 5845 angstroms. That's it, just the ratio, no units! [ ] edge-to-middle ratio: 2.04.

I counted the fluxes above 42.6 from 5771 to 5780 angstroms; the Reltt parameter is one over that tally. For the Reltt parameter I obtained 0.33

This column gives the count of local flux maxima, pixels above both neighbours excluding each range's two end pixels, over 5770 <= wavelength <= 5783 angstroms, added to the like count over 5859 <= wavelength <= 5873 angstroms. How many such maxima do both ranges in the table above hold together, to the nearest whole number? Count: 7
